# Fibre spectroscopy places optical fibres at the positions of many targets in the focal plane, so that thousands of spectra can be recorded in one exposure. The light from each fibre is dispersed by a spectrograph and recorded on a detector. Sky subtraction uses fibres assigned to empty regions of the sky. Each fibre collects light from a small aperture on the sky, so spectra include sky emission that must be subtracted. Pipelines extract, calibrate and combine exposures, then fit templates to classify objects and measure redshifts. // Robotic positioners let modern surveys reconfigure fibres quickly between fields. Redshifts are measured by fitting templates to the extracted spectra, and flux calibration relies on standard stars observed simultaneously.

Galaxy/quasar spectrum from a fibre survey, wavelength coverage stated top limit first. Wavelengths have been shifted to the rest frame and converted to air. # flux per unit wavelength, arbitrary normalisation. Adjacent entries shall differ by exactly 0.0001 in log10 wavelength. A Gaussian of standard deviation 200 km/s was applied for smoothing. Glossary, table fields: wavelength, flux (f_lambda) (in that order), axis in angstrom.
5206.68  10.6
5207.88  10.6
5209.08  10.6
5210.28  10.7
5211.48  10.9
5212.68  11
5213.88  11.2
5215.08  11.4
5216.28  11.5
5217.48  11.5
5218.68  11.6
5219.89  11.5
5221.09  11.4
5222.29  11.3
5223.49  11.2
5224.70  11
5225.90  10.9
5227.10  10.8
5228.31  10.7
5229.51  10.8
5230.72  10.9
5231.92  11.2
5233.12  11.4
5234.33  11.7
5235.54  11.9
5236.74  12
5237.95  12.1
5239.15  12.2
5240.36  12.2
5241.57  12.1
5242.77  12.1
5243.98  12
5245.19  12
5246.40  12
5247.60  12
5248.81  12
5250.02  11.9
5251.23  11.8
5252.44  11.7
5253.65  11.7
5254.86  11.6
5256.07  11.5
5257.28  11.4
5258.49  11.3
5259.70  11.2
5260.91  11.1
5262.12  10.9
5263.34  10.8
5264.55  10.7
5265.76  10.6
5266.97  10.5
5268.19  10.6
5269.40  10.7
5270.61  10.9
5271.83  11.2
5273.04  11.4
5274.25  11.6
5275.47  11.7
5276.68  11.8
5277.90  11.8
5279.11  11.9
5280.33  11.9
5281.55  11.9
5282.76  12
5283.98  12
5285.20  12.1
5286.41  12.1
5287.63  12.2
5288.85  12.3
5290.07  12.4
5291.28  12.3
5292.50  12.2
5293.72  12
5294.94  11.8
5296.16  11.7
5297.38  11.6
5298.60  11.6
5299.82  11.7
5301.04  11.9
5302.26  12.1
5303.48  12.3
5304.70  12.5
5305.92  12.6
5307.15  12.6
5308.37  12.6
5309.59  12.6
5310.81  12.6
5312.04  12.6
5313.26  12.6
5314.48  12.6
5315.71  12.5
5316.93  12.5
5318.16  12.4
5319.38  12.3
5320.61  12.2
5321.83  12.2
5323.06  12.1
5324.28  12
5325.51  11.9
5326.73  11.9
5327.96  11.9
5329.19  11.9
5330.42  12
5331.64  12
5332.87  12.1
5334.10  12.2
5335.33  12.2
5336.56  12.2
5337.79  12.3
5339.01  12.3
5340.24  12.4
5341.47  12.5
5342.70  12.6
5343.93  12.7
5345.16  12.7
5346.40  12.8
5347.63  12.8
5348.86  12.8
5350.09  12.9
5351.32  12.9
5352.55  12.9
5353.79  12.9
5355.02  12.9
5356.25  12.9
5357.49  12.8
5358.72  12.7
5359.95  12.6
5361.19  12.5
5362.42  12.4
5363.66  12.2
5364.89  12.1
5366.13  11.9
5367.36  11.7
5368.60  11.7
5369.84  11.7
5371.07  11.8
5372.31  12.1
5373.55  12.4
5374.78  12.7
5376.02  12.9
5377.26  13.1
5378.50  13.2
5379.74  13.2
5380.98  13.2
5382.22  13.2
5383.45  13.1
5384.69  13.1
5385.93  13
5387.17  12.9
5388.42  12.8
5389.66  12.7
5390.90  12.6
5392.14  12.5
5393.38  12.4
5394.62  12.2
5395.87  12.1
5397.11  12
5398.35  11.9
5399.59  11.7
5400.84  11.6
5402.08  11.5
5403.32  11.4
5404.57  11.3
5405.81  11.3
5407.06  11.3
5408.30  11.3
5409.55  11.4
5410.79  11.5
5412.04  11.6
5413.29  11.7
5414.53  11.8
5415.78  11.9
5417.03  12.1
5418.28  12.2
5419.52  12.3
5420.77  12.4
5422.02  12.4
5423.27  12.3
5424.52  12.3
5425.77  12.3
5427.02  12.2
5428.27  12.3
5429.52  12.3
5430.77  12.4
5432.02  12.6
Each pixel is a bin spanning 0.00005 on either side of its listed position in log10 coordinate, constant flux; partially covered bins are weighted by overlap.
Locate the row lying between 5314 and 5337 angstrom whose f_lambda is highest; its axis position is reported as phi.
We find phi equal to 5314.48 angstrom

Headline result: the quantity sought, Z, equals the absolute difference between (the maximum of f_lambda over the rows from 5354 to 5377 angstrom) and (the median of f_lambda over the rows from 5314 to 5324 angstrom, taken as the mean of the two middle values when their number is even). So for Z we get 0.55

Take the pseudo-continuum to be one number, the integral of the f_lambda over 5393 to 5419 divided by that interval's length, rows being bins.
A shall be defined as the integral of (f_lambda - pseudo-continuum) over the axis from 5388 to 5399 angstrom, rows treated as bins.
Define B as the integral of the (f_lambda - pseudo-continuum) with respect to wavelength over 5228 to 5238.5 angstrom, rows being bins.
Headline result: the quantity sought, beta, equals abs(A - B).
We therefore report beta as 10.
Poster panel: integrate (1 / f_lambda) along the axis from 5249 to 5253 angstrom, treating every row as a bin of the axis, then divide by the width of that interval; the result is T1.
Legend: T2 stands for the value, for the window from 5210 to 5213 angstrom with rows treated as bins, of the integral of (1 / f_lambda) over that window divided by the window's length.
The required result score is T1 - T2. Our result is -0.007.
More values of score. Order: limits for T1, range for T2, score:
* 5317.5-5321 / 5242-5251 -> -0.002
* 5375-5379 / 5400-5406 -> -0.011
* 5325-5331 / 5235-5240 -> 0.001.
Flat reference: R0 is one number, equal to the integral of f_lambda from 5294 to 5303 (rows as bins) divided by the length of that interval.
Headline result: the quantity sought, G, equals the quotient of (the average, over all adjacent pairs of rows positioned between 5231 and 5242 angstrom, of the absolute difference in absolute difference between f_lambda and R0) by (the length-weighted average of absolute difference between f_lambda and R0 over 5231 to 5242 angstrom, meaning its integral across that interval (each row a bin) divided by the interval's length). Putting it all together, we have 0.35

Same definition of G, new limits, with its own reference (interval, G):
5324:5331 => 0.28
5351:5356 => 0.00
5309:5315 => 0.00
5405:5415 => 0.22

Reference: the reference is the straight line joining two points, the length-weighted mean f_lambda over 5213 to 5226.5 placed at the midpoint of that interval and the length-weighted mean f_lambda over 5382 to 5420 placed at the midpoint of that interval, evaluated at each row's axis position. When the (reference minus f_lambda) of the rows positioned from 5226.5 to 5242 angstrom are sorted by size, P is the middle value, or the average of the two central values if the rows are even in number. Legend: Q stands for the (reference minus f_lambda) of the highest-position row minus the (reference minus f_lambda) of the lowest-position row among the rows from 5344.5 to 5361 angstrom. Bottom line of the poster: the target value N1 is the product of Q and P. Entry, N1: -0.1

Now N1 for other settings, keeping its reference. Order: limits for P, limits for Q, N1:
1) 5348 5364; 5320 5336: -0.1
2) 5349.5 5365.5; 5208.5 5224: 0.5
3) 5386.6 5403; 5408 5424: 0.2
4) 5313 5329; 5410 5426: 0.3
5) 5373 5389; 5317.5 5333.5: -0.4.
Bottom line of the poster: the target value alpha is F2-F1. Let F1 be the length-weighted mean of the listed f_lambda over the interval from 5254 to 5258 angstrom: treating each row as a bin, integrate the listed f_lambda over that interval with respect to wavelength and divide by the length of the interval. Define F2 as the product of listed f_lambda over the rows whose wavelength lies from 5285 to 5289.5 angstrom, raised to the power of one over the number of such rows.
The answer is 0.7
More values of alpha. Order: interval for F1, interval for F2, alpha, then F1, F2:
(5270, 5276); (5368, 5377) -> 0.8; 11.4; 12.2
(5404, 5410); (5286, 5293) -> 0.9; 11.3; 12.2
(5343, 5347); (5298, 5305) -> -0.7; 12.7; 12.0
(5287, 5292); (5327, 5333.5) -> -0.3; 12.3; 12.0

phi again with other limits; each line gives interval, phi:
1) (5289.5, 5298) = 5290.07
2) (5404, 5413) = 5412.04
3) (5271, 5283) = 5282.76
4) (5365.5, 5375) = 5374.78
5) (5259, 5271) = 5259.70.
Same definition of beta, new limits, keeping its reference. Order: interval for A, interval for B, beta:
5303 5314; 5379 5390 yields 5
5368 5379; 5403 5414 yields 11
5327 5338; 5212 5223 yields 8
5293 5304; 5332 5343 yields 5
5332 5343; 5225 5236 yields 13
